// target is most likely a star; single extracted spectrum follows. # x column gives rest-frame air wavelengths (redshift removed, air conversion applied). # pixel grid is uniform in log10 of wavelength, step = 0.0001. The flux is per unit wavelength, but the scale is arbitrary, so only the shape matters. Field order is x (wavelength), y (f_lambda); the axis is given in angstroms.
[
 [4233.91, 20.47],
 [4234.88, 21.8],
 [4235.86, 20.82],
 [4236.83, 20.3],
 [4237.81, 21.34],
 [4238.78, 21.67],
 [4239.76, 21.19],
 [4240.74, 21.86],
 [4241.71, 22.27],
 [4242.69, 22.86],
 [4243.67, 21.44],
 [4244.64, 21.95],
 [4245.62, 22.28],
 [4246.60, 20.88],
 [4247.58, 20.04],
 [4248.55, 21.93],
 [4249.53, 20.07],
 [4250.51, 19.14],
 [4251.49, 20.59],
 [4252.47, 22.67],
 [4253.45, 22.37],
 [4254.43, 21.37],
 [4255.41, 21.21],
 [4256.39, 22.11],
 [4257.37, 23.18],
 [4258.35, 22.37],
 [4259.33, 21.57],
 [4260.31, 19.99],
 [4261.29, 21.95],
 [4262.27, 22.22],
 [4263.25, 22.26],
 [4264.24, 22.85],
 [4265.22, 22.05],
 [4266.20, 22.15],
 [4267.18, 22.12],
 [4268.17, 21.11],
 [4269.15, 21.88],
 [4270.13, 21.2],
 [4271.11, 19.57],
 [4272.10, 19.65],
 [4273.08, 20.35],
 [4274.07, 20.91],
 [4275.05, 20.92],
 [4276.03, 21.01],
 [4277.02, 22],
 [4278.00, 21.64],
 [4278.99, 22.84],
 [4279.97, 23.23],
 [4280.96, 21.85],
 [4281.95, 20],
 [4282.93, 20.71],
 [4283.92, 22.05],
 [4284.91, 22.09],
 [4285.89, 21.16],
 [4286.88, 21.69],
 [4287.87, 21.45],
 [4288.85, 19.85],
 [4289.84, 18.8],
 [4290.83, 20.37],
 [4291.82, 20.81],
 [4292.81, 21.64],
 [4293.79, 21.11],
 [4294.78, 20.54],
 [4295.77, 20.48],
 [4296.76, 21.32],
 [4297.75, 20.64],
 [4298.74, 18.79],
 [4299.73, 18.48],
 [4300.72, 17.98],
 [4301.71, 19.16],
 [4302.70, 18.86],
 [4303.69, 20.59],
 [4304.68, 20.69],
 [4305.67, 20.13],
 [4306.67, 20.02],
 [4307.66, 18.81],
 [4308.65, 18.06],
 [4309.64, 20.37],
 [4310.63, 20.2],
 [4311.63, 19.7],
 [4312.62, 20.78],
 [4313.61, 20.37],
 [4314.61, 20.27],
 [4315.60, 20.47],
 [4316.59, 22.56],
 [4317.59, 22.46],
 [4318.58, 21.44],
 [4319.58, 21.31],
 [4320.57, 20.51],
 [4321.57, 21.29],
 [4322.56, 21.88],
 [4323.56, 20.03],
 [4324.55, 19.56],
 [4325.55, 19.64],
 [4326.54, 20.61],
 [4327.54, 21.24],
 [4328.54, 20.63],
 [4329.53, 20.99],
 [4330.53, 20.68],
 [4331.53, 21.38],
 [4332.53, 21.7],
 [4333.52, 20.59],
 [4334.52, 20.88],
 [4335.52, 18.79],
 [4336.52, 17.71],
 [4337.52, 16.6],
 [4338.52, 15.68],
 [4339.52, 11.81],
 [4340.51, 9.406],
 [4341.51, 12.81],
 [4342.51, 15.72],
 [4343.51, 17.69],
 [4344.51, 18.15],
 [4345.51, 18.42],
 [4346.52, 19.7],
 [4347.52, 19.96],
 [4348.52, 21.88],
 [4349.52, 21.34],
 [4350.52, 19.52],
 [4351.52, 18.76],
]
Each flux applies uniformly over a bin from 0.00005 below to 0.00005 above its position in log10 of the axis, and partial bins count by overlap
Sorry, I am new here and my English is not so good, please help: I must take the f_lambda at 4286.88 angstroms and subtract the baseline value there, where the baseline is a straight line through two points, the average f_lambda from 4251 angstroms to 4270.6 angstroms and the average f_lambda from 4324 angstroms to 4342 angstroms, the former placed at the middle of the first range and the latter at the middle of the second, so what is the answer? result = 1.1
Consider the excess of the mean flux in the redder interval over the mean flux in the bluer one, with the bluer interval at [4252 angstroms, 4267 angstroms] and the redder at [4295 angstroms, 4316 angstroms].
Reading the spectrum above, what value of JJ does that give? -2.2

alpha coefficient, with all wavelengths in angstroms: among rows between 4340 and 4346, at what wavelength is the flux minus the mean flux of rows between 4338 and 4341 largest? 4345.51 angstroms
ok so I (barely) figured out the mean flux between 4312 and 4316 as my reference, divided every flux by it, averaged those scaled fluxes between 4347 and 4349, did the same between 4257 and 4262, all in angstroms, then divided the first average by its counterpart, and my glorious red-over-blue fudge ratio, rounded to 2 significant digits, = 0.96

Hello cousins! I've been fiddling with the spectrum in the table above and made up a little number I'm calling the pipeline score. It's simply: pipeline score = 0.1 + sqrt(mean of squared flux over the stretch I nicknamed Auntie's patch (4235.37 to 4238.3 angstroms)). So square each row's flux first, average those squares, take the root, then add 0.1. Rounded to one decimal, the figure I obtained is 20.9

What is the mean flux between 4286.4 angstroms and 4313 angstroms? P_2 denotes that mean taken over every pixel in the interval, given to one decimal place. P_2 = 20.0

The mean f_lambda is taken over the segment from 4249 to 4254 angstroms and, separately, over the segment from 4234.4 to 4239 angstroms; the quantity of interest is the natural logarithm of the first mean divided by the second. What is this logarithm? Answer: -0.010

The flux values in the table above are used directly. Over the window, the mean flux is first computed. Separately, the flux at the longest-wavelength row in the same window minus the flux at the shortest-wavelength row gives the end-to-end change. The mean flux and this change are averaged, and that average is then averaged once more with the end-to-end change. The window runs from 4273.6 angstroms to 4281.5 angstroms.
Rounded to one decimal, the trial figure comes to 6.2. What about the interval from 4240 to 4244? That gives 5.2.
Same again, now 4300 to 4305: 6.9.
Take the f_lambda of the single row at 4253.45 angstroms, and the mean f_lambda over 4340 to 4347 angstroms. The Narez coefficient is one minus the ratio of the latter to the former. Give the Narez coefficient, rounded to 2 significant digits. 0.29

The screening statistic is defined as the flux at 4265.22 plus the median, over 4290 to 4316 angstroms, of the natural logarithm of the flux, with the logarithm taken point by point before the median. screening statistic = 25.1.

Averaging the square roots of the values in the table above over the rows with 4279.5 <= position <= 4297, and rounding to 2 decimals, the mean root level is 4.59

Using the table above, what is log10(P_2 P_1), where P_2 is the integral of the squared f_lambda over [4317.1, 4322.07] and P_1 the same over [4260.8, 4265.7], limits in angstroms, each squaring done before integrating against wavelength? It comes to 6.74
